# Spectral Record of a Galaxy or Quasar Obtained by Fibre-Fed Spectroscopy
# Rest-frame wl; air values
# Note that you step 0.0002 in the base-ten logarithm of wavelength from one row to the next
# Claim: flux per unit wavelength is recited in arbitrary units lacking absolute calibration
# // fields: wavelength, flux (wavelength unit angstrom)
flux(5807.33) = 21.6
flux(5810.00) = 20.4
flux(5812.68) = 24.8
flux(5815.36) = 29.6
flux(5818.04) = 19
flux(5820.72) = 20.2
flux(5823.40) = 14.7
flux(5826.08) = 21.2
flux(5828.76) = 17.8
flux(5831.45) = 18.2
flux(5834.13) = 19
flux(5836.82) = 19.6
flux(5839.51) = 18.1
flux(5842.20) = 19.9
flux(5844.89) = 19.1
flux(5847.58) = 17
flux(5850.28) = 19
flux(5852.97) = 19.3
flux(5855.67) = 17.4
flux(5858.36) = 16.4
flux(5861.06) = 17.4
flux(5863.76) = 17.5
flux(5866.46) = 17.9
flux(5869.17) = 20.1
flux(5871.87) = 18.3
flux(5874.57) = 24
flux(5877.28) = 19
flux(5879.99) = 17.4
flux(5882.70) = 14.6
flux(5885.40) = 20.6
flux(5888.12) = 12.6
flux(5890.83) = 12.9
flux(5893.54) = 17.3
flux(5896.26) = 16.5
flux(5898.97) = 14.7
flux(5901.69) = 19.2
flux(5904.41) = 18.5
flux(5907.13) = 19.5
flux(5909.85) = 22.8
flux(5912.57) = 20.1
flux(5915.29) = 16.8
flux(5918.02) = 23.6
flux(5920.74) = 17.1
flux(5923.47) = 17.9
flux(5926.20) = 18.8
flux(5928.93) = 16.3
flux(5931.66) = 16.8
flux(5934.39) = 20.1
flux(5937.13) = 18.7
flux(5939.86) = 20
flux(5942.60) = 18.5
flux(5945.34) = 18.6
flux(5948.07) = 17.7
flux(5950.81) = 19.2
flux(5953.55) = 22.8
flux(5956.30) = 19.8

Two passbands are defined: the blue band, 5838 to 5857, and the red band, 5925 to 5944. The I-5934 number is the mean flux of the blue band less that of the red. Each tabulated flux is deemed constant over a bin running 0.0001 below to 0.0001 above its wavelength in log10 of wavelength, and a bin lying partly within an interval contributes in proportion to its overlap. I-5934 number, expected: 0.1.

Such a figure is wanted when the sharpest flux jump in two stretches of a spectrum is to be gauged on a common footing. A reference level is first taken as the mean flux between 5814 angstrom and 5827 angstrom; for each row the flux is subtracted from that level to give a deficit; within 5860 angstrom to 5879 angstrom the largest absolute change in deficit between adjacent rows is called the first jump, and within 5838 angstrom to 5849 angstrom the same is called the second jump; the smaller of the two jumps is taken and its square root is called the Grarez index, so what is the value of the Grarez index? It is 1.45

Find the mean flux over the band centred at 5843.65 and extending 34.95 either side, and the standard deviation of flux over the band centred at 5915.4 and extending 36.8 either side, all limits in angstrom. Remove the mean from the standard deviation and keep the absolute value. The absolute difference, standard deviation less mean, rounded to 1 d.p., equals 16.9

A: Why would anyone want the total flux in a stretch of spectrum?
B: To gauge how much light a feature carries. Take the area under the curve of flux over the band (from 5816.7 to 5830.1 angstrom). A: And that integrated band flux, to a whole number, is 249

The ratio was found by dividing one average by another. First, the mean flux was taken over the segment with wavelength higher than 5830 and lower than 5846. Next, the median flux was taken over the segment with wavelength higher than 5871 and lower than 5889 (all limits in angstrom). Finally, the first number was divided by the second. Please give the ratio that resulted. 1.04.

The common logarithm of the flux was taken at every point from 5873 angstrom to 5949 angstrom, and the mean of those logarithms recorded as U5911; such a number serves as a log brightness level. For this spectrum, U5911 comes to 1.26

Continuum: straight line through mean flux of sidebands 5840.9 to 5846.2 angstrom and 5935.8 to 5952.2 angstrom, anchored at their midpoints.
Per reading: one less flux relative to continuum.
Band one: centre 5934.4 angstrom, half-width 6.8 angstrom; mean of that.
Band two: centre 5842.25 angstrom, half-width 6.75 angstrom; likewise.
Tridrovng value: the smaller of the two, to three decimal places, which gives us 0.025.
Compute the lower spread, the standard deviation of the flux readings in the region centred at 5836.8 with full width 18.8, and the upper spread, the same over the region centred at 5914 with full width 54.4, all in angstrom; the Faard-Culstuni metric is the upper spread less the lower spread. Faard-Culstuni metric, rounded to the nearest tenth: 2.0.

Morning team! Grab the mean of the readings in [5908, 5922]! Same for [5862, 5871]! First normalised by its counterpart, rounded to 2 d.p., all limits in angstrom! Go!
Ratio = 1.09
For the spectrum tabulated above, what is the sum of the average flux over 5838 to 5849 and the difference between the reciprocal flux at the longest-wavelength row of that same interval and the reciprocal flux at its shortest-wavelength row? 18.5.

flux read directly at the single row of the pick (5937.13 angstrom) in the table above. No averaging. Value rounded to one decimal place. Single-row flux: 18.7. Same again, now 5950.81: 19.2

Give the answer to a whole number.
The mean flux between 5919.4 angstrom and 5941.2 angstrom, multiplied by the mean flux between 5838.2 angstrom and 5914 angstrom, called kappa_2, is 330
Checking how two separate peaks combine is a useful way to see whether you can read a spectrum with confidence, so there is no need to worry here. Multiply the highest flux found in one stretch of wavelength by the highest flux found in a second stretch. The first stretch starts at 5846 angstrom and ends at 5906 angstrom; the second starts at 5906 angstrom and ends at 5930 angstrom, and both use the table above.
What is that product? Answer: 566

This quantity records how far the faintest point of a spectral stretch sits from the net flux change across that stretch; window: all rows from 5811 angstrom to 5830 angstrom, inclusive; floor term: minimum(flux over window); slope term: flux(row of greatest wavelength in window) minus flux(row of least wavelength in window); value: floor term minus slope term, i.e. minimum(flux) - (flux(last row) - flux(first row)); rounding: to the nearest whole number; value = 22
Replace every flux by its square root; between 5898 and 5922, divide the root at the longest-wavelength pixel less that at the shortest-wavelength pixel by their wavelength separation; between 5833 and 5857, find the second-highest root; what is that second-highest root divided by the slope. 320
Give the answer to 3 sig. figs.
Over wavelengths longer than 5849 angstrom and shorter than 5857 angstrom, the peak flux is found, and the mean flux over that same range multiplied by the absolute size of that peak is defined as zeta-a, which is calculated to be 358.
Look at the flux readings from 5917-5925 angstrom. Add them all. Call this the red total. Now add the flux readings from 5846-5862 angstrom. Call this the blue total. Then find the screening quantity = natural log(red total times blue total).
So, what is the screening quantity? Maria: 8.7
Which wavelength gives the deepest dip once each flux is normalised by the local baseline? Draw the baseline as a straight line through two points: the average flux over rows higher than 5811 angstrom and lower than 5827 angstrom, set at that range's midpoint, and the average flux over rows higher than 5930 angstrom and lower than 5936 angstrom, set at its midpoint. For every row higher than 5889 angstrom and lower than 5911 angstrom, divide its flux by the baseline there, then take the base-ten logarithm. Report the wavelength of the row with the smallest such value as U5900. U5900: 5890.83 angstrom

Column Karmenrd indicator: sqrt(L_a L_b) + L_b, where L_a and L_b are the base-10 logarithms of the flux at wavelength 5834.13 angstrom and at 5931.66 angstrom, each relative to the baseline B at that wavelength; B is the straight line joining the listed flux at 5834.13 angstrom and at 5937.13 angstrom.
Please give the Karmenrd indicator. -0.047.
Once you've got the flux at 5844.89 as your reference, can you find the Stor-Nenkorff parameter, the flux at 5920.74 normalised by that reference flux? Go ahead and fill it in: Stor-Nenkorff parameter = 0.90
